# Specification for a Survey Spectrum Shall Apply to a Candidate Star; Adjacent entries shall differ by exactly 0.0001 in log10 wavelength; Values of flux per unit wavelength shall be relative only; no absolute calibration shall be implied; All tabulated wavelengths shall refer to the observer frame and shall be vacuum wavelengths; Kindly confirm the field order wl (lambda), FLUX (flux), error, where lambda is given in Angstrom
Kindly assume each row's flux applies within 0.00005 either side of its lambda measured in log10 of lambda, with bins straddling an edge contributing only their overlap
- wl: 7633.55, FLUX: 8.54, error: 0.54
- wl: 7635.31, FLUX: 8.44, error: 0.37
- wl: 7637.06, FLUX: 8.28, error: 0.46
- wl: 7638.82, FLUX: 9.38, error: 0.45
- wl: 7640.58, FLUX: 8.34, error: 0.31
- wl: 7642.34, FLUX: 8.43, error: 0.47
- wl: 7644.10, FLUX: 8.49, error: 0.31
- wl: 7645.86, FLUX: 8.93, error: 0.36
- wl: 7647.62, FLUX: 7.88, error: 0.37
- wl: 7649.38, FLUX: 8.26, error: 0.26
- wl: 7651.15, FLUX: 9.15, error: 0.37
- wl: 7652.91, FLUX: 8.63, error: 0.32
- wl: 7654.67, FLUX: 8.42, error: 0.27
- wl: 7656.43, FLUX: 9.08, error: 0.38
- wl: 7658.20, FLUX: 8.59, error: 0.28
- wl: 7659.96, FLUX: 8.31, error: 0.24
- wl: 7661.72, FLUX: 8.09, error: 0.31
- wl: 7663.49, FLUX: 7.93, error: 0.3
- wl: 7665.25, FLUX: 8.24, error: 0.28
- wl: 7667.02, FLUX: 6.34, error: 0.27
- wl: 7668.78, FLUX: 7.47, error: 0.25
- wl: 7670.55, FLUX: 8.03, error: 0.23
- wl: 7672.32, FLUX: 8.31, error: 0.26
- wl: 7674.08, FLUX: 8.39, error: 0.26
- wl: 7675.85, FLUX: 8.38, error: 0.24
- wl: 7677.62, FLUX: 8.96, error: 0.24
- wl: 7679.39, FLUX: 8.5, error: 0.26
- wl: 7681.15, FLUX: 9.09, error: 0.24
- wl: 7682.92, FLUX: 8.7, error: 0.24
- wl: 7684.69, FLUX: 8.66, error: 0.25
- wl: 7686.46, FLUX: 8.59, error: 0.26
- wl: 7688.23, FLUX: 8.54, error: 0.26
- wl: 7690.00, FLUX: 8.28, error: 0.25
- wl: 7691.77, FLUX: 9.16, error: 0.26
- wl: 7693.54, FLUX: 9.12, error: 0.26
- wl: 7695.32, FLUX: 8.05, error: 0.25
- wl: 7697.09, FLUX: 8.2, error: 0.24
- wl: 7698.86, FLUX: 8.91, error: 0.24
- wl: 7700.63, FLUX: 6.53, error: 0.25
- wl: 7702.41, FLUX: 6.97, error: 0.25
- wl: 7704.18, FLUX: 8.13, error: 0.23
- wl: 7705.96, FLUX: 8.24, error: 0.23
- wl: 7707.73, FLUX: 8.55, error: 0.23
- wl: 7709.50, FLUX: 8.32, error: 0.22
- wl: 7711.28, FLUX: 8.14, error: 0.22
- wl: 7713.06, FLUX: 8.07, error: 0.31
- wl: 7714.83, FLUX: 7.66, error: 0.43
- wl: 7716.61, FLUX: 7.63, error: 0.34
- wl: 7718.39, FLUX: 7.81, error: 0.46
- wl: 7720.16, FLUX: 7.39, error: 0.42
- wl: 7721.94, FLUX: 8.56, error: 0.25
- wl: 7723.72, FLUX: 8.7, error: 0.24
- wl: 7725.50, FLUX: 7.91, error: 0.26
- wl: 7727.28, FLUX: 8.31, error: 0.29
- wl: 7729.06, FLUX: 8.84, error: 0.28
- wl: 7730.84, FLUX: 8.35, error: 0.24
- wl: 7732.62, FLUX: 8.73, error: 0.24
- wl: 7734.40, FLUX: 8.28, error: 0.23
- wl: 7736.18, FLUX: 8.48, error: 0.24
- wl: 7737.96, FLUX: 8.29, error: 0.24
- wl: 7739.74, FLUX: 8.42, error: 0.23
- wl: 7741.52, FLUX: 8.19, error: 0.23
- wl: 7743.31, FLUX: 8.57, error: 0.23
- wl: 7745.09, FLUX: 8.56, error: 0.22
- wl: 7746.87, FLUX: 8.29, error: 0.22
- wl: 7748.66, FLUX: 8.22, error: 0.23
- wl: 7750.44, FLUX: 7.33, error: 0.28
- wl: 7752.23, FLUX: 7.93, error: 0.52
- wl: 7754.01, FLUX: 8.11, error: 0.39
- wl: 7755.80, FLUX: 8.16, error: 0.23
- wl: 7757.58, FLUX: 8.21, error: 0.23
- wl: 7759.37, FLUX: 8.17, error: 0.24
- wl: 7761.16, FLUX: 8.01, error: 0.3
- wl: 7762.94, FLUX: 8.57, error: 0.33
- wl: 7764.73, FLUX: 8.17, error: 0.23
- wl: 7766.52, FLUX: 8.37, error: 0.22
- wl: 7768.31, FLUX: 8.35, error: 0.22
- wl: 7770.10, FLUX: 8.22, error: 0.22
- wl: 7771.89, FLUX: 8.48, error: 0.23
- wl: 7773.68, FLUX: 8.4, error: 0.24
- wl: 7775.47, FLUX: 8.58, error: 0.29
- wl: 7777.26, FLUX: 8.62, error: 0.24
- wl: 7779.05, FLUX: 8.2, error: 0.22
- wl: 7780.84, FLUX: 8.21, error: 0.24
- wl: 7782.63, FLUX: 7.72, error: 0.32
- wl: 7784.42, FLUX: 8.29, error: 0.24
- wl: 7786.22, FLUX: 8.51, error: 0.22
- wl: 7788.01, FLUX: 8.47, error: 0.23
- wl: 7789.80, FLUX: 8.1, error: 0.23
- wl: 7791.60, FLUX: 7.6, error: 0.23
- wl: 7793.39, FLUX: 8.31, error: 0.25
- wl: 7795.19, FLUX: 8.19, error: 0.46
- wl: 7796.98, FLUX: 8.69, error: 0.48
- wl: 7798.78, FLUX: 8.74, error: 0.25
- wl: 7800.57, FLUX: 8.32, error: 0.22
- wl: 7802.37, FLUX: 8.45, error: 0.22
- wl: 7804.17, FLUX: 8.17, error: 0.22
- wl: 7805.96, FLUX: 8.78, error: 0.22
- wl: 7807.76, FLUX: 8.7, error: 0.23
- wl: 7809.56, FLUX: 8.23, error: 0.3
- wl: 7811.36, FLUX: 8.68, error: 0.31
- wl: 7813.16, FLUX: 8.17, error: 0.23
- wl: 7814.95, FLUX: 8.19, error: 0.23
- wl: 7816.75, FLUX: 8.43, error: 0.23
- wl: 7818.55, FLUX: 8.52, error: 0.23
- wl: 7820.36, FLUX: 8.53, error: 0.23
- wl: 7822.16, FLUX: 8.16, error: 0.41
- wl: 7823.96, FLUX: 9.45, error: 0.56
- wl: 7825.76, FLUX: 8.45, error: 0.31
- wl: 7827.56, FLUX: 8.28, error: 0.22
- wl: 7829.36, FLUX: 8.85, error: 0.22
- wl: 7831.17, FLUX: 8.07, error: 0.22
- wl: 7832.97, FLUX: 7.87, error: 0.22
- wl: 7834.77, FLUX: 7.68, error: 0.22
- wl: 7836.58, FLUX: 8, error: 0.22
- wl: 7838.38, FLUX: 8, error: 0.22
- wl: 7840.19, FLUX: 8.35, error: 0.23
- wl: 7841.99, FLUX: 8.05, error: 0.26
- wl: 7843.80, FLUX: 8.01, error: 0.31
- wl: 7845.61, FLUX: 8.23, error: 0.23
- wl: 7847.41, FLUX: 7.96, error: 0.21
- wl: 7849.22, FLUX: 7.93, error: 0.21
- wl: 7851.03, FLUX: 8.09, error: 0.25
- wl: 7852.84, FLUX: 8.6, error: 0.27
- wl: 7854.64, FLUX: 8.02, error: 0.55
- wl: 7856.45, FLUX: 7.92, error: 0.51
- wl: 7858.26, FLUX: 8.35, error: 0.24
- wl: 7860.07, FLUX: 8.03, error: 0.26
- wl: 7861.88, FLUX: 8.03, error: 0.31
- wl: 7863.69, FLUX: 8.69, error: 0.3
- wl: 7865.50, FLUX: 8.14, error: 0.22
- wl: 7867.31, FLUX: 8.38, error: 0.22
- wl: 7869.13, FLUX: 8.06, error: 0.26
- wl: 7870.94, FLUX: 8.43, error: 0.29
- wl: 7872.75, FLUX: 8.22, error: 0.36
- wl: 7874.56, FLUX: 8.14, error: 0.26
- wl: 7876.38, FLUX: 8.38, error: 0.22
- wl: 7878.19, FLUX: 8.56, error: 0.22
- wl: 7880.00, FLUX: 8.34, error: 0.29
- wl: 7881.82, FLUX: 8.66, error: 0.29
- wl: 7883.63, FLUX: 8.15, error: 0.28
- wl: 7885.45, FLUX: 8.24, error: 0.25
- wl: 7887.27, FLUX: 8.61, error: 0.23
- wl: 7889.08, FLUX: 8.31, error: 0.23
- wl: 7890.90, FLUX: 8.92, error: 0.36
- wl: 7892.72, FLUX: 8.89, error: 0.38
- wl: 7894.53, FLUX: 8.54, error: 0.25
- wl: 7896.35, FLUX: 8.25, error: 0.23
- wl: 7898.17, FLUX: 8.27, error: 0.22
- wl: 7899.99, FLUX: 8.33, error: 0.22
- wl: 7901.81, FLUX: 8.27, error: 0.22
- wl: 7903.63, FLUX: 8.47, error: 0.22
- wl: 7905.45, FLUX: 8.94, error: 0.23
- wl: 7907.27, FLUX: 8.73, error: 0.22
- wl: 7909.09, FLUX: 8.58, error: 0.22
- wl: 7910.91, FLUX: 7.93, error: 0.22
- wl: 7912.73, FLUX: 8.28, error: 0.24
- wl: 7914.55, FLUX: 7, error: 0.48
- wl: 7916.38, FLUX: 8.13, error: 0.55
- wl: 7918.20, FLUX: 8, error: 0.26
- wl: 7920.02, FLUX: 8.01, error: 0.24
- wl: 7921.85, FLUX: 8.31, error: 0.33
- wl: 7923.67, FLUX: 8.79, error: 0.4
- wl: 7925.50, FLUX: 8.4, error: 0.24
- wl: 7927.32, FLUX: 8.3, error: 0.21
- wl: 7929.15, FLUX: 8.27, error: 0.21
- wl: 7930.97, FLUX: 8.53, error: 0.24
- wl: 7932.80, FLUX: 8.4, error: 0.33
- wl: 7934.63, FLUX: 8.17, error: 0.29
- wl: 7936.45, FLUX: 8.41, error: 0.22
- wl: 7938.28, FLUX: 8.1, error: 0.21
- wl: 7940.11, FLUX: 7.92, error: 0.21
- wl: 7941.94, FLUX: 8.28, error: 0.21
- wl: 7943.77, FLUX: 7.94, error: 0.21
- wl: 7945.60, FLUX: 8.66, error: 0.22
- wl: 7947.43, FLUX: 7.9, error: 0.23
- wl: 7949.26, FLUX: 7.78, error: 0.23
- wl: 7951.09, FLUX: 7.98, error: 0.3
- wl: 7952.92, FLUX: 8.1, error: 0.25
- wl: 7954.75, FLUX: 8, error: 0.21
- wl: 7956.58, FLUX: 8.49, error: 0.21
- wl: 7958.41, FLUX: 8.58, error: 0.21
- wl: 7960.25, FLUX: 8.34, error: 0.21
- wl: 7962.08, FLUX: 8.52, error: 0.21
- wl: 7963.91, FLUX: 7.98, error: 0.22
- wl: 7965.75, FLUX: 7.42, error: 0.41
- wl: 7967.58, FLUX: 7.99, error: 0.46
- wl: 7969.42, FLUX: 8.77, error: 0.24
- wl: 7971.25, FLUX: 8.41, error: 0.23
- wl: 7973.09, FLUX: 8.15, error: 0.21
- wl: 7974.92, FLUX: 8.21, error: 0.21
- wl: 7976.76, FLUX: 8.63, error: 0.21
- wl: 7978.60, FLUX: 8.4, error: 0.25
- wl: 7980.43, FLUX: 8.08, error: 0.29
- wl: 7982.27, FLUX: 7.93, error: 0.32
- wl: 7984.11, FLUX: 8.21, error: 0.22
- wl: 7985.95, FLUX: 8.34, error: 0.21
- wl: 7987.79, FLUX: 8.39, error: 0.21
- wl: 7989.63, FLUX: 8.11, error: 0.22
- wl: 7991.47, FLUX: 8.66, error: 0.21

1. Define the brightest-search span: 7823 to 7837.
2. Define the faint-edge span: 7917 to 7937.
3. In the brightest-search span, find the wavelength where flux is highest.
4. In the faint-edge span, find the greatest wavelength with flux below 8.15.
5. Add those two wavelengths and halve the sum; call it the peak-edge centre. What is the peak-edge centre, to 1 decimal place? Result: 7872.0 Angstrom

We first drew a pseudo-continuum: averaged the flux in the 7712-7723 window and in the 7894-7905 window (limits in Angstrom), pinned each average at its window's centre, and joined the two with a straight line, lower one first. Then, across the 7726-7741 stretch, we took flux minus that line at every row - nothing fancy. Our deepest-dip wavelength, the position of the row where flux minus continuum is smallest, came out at 7734.40 Angstrom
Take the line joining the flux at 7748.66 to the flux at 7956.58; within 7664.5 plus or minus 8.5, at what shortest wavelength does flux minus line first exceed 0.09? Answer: 7656.43 Angstrom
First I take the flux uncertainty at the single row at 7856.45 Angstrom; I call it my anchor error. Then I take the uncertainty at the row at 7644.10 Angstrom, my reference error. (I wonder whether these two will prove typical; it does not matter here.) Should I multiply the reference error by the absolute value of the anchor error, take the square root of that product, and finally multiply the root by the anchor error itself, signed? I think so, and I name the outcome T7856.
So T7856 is 0.203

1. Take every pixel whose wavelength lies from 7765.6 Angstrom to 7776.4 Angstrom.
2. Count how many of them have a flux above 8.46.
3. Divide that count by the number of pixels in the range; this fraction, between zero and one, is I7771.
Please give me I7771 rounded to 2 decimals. 0.33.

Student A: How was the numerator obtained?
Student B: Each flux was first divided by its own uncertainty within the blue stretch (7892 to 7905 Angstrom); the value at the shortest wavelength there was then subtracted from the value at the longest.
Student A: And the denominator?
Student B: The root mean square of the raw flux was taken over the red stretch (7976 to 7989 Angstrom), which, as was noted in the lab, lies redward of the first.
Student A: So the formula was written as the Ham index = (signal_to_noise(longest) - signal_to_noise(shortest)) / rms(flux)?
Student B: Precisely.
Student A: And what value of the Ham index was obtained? 1.8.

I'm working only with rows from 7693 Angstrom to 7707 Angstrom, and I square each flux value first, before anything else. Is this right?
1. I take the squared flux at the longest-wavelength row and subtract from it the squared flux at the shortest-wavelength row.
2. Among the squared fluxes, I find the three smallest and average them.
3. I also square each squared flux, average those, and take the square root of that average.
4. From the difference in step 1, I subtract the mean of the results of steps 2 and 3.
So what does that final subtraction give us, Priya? -74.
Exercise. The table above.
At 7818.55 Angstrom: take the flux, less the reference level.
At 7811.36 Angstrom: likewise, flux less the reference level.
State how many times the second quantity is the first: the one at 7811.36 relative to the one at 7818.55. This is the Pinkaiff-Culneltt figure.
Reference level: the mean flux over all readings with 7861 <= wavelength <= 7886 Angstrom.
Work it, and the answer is 1.8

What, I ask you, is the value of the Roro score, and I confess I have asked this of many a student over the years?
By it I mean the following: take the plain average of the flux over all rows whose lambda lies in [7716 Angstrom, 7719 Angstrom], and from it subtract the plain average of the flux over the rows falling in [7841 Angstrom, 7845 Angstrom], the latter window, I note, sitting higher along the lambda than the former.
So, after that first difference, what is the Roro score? -0.3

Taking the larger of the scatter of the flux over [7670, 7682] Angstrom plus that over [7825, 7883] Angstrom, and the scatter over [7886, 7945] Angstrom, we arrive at 0.6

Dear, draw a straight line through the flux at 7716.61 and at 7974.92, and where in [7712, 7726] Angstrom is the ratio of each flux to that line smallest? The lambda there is 7720.16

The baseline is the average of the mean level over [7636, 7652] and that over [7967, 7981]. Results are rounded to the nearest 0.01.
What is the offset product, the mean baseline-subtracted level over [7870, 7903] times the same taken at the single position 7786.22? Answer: 0.00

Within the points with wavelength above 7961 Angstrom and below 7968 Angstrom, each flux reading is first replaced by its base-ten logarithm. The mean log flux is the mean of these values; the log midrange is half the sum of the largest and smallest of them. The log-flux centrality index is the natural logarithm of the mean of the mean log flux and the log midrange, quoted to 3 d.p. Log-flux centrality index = -0.104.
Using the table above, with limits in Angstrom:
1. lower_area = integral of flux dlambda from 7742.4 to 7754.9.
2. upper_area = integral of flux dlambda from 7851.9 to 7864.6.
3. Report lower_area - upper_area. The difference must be -3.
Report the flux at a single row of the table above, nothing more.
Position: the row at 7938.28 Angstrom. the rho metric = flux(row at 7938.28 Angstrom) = 8.1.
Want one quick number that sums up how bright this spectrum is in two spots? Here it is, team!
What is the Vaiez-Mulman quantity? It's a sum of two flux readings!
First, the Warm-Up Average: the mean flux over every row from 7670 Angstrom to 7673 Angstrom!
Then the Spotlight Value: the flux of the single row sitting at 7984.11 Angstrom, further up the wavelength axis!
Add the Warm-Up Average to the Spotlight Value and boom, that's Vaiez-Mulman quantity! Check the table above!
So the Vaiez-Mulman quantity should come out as 16.4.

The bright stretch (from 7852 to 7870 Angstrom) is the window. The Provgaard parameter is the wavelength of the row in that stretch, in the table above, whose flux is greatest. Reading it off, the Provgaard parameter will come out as 7863.69 Angstrom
